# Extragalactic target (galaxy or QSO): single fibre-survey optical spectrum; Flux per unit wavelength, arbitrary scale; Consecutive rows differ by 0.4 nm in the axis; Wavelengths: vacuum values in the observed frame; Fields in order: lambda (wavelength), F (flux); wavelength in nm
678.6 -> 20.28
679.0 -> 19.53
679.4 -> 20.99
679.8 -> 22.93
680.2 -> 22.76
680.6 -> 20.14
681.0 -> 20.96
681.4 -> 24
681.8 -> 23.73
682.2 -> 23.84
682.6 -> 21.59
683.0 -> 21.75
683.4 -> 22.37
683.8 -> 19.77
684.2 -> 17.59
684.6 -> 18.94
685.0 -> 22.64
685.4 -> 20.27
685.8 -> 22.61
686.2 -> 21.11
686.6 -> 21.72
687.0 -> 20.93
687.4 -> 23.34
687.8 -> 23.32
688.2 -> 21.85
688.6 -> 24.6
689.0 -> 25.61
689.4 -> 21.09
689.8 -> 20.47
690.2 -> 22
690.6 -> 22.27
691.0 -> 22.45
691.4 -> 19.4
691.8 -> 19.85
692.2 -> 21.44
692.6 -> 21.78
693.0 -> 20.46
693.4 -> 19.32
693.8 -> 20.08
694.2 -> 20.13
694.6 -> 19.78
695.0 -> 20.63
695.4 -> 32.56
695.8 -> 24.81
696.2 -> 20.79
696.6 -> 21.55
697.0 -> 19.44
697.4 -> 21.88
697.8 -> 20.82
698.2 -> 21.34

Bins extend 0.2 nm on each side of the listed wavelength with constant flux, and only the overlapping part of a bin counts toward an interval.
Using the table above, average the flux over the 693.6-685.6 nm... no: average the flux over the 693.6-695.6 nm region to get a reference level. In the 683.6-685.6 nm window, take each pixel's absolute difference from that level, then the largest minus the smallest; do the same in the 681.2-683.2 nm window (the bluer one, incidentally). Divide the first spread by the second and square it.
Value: 111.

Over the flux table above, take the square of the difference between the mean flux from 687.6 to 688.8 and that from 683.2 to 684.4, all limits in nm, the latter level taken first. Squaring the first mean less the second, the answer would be 11.2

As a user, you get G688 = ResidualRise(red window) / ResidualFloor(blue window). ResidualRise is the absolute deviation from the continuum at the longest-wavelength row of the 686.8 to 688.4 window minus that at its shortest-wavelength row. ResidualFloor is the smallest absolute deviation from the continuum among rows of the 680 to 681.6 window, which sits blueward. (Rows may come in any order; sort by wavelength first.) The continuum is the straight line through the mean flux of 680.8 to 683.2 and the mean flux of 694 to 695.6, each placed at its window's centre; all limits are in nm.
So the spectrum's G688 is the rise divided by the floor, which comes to -4.2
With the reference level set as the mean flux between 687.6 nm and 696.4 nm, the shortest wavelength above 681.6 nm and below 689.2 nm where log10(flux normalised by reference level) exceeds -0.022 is 681.8 nm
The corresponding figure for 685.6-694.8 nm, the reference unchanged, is 685.8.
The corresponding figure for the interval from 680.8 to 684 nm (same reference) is 681.0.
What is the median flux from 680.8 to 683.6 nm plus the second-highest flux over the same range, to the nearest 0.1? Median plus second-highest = 46.2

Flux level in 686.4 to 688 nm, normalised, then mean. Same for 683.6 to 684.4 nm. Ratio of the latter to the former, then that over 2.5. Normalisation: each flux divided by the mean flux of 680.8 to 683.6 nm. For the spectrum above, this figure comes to 0.33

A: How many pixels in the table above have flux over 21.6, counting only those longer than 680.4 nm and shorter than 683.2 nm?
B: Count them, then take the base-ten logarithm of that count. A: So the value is 0.60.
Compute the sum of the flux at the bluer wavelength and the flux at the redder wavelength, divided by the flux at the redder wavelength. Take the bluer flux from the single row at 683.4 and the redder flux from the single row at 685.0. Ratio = 2.0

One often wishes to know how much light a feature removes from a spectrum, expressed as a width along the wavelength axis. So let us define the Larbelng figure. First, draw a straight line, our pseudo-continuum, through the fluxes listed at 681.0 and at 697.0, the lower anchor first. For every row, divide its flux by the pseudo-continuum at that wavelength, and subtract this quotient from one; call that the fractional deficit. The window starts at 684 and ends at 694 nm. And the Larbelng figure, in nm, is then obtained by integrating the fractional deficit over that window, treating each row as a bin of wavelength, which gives -0.60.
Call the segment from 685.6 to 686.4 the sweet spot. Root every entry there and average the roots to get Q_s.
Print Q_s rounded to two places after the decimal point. 4.67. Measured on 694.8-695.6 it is 5.12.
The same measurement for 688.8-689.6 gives 4.83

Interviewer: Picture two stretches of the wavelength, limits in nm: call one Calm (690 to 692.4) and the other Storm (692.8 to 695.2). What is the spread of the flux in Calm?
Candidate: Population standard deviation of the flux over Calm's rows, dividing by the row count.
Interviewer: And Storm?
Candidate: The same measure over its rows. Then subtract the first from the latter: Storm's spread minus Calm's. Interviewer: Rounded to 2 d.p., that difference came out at -0.76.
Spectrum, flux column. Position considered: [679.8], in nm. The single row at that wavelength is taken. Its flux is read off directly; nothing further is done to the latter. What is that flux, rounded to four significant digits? 22.93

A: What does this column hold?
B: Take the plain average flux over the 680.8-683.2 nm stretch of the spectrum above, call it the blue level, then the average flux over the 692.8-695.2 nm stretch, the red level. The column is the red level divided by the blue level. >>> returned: 0.89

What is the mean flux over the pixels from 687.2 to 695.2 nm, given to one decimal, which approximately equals 21.5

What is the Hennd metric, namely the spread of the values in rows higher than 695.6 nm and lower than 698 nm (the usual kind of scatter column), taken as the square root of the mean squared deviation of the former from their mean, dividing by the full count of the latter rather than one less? 1.6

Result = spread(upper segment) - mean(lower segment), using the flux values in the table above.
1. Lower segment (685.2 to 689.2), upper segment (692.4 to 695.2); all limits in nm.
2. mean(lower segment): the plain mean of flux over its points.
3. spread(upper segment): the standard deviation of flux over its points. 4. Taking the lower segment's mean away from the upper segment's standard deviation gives -21.8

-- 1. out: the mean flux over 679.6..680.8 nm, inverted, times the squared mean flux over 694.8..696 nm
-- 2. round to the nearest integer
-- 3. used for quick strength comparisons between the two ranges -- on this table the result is 31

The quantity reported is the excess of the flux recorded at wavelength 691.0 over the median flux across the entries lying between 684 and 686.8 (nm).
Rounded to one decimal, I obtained 1.3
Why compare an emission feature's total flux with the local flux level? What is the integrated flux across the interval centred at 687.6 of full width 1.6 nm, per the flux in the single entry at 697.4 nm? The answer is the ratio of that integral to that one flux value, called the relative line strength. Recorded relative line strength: 1.64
